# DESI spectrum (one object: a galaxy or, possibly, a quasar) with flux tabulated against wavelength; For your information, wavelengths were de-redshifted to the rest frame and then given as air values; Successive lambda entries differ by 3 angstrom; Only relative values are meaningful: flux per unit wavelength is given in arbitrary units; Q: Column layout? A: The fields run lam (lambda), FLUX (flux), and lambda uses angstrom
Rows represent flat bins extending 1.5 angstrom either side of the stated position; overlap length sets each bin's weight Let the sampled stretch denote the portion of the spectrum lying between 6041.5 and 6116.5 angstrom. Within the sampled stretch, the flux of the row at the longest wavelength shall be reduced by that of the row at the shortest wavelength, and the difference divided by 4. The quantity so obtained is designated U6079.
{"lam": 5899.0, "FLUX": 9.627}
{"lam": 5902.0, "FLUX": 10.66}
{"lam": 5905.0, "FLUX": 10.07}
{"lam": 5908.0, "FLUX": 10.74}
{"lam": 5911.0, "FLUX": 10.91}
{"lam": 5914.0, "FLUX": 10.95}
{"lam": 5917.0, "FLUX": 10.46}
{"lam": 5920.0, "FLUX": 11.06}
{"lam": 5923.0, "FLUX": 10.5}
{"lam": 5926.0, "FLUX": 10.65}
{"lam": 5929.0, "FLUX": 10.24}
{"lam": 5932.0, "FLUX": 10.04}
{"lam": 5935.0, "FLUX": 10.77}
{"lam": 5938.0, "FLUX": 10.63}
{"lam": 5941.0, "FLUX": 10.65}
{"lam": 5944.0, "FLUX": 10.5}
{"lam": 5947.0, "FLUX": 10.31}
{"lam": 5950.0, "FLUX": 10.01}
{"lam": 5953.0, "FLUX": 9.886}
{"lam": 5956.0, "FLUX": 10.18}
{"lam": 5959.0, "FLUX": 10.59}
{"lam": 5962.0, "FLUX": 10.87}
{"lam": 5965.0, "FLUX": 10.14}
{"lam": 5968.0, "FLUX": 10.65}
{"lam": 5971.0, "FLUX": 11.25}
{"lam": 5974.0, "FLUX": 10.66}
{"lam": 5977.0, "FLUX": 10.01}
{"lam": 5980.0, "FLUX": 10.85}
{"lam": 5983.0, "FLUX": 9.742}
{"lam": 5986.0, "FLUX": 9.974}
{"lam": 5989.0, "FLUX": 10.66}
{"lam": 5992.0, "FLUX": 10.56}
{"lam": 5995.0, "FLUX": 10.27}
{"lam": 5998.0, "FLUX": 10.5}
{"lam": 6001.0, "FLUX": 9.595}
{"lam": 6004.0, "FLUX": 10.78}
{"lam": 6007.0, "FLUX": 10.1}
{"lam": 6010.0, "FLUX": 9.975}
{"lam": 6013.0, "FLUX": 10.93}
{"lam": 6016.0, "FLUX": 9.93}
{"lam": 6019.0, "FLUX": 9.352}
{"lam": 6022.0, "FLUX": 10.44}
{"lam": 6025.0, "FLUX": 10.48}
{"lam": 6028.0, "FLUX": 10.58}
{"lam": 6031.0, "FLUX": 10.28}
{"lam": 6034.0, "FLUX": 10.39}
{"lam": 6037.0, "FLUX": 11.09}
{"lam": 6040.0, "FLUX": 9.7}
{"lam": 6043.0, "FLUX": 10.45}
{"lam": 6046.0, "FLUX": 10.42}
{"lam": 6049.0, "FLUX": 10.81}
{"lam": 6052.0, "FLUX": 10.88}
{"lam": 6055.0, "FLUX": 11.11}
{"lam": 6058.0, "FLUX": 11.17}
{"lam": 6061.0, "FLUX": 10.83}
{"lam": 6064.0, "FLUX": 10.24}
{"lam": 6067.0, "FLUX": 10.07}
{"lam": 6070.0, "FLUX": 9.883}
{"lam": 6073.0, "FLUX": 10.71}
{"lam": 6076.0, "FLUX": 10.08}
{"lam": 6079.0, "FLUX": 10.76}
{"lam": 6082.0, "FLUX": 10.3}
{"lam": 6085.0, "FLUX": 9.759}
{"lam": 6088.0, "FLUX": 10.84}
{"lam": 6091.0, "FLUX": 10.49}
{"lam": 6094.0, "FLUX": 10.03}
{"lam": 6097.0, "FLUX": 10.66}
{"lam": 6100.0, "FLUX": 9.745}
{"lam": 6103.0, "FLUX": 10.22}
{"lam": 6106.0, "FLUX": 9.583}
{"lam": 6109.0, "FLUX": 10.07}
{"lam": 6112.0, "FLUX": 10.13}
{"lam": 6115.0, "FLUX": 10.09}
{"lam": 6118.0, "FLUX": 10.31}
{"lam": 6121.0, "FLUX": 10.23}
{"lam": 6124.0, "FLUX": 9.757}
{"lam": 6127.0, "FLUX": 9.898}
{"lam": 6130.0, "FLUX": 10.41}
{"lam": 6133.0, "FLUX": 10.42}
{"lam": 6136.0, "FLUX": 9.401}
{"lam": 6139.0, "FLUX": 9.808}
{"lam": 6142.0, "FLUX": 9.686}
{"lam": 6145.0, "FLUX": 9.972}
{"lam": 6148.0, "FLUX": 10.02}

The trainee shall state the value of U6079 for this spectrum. -0.09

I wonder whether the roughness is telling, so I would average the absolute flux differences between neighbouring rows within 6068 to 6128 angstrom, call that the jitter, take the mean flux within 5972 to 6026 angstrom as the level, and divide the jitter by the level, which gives 0.047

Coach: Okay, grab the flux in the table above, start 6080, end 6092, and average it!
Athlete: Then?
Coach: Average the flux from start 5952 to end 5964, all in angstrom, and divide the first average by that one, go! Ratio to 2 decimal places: 1.00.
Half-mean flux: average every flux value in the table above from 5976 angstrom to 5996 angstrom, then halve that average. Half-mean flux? 5.15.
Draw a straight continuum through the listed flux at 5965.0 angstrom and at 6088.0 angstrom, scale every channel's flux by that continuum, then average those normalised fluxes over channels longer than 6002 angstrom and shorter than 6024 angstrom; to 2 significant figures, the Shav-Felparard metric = 0.98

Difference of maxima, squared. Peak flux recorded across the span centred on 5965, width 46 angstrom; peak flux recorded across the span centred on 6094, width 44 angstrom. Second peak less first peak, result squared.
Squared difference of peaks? 0.17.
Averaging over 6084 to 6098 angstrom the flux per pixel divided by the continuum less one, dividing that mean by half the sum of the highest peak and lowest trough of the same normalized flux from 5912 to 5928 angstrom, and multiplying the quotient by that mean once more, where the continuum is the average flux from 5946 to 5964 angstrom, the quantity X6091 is 0.00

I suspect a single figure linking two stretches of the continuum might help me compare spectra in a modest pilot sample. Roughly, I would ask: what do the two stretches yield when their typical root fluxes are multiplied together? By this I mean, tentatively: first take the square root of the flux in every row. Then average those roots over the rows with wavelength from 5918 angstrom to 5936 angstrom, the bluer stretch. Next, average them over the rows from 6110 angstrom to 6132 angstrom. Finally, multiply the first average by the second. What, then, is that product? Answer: 10.3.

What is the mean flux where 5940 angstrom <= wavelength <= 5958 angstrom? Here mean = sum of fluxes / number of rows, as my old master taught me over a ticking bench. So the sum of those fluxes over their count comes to 10.3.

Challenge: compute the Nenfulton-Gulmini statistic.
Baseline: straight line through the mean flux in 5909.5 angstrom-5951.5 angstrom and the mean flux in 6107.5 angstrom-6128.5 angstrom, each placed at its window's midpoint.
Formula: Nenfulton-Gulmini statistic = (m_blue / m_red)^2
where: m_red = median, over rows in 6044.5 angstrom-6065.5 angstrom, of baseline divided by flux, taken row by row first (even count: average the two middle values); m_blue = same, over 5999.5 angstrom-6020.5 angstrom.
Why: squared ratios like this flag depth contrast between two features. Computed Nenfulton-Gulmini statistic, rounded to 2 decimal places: 1.21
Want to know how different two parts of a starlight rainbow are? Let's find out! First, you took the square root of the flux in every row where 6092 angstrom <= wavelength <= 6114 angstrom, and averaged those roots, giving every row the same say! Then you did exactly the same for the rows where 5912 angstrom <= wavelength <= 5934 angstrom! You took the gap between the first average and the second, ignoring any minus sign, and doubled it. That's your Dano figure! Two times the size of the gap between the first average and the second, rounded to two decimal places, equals 0.15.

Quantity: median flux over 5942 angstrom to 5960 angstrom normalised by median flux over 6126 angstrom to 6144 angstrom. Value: 1.04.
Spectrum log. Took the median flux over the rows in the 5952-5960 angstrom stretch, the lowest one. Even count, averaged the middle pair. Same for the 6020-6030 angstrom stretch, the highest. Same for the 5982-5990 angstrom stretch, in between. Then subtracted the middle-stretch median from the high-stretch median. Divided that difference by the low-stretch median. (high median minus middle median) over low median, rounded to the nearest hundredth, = 0.05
